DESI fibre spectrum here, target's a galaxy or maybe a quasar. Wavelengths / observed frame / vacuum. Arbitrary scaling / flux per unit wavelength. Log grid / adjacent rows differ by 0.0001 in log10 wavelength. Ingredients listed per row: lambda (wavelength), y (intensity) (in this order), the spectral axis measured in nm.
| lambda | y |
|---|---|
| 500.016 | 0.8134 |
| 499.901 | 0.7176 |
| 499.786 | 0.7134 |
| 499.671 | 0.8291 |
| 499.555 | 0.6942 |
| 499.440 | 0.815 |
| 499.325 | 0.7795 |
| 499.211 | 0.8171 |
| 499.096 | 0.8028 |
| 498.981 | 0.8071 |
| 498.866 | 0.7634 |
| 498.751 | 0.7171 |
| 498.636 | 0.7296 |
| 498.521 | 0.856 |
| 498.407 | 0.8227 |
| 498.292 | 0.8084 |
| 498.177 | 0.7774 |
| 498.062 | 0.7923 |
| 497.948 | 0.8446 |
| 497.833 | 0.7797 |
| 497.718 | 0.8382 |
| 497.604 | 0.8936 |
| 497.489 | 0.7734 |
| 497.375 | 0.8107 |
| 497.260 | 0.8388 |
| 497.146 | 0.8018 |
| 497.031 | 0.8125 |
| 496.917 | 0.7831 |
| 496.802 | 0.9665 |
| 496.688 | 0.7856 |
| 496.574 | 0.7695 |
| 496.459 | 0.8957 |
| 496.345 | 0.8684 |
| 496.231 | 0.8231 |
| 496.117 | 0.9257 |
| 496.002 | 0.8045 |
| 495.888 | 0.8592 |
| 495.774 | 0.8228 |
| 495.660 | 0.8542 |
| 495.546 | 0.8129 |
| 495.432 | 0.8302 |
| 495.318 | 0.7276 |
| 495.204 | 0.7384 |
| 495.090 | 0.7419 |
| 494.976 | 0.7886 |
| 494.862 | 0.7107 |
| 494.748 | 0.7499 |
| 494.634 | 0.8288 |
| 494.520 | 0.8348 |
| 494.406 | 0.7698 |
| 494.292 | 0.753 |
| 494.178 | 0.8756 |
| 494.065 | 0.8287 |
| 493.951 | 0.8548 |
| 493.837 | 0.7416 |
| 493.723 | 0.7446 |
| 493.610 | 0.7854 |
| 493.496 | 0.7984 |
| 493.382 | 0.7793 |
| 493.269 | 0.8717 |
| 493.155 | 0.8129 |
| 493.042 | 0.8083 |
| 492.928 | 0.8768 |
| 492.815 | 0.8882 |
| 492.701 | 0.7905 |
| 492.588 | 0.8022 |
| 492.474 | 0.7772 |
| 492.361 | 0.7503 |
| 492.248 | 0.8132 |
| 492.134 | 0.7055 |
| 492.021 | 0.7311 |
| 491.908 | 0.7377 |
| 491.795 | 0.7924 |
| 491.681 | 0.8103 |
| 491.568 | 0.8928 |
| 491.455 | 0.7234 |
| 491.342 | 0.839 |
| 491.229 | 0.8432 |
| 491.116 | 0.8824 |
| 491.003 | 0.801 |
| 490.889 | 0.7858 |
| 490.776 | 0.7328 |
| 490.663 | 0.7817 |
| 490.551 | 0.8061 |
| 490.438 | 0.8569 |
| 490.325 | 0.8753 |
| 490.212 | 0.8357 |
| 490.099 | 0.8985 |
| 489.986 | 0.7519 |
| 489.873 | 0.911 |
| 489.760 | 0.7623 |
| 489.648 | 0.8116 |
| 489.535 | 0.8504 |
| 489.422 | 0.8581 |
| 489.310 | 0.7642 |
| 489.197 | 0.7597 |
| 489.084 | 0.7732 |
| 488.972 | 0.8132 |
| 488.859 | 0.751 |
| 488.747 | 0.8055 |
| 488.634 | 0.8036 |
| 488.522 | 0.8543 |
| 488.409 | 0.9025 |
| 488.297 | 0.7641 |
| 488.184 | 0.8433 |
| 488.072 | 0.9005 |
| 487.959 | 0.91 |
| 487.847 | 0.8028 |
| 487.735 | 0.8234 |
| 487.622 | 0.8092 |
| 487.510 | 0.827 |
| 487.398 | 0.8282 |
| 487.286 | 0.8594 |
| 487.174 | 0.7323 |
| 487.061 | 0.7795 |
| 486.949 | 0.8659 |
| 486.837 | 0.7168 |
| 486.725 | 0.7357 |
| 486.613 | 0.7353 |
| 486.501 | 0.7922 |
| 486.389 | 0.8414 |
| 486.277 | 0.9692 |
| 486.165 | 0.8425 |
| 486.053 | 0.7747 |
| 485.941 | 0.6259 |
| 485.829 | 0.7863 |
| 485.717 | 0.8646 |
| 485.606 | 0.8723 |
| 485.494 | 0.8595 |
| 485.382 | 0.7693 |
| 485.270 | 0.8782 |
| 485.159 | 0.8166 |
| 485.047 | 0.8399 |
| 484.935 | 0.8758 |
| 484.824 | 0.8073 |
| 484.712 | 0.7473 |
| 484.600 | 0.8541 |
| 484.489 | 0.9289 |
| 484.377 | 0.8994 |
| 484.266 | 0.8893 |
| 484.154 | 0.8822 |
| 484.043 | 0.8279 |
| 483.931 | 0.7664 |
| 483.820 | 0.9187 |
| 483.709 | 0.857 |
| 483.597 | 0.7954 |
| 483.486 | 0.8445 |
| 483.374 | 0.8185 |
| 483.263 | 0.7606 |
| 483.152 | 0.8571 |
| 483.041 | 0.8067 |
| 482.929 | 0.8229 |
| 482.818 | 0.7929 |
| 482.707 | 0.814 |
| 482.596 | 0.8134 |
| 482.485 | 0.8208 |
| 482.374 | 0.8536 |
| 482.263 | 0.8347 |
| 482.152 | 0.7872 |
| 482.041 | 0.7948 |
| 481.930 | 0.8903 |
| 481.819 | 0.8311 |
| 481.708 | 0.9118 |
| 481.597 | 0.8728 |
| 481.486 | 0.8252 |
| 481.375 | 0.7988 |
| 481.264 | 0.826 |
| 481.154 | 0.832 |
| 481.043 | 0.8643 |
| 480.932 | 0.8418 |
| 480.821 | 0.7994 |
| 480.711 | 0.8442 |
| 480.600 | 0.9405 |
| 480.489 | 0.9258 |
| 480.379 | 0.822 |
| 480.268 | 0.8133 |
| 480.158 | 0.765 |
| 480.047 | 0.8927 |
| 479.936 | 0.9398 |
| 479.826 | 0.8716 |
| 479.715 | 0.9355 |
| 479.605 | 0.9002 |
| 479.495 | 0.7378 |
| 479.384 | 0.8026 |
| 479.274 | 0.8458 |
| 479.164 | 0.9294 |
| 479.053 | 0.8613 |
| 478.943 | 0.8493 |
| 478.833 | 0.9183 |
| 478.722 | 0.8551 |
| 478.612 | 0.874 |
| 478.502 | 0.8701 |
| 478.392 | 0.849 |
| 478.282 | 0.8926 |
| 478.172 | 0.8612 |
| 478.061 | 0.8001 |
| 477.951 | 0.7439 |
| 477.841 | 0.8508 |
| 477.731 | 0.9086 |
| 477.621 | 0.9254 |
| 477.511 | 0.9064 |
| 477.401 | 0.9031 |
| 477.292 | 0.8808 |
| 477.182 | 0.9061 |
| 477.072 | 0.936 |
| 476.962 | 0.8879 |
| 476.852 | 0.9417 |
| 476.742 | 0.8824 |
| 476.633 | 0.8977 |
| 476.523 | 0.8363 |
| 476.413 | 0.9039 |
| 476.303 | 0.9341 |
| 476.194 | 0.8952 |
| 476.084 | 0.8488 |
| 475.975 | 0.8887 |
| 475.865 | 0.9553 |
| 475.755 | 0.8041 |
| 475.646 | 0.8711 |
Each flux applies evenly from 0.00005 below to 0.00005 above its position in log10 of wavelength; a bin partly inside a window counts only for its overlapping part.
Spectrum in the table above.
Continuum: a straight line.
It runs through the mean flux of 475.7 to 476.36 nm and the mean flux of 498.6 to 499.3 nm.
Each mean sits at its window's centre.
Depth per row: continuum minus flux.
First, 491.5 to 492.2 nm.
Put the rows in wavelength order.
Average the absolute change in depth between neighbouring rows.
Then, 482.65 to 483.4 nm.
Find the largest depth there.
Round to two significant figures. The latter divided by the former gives 2.5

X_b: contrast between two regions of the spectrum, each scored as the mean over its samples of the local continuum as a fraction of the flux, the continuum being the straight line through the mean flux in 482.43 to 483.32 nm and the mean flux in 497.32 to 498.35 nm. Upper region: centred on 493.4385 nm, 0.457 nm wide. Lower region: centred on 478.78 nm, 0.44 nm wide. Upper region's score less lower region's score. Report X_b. 0.08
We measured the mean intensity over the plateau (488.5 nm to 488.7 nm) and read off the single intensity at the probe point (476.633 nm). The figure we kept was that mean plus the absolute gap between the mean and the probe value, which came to 0.90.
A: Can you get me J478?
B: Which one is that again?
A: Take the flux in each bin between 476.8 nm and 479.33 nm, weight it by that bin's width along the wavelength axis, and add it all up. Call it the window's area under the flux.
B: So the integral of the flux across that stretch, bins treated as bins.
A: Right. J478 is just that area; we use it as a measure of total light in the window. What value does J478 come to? 2.22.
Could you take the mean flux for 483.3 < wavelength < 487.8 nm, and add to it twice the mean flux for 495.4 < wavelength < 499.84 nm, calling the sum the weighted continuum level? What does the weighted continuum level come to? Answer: 2.45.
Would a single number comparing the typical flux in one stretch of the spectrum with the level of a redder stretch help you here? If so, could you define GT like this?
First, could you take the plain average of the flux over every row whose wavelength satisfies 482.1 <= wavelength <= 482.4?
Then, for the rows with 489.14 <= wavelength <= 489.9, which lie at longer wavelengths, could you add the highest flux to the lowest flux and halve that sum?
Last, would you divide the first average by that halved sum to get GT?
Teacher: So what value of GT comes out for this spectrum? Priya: 0.99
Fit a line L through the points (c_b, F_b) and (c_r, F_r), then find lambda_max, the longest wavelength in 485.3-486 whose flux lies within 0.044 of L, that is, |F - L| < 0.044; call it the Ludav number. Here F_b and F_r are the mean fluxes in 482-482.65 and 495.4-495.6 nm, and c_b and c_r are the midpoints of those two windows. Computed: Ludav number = 485.829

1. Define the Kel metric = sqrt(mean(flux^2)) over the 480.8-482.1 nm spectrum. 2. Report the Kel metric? 0.84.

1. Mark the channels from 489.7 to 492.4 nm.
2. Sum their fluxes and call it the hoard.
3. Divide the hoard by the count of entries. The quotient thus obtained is 0.805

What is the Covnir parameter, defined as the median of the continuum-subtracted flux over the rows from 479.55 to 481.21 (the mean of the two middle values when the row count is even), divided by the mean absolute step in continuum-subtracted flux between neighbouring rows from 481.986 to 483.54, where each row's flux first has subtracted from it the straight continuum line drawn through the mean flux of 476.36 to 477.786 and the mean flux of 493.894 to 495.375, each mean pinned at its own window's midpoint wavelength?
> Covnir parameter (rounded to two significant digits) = -0.36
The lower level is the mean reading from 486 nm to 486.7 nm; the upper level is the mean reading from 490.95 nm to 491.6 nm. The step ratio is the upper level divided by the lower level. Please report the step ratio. 1.01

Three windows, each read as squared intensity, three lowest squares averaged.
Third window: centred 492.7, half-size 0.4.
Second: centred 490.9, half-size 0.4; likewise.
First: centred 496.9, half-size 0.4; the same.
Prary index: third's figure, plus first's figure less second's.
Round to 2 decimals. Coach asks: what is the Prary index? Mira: 0.62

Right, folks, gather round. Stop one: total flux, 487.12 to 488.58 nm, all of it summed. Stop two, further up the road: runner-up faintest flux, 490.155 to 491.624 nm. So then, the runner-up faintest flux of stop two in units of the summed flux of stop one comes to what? 0.0675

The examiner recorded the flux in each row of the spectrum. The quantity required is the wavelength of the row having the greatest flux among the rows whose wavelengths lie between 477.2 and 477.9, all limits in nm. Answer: 477.621 nm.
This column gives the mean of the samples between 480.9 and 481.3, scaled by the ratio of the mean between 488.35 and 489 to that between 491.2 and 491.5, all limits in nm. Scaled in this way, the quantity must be 0.86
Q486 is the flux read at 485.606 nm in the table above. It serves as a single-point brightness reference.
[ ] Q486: 0.8723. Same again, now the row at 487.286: 0.8594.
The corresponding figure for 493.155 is 0.8129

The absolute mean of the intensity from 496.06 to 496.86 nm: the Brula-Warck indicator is 0.862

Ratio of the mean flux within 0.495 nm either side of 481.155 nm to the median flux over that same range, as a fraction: 1.00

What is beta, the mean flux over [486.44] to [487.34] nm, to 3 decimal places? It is 0.777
